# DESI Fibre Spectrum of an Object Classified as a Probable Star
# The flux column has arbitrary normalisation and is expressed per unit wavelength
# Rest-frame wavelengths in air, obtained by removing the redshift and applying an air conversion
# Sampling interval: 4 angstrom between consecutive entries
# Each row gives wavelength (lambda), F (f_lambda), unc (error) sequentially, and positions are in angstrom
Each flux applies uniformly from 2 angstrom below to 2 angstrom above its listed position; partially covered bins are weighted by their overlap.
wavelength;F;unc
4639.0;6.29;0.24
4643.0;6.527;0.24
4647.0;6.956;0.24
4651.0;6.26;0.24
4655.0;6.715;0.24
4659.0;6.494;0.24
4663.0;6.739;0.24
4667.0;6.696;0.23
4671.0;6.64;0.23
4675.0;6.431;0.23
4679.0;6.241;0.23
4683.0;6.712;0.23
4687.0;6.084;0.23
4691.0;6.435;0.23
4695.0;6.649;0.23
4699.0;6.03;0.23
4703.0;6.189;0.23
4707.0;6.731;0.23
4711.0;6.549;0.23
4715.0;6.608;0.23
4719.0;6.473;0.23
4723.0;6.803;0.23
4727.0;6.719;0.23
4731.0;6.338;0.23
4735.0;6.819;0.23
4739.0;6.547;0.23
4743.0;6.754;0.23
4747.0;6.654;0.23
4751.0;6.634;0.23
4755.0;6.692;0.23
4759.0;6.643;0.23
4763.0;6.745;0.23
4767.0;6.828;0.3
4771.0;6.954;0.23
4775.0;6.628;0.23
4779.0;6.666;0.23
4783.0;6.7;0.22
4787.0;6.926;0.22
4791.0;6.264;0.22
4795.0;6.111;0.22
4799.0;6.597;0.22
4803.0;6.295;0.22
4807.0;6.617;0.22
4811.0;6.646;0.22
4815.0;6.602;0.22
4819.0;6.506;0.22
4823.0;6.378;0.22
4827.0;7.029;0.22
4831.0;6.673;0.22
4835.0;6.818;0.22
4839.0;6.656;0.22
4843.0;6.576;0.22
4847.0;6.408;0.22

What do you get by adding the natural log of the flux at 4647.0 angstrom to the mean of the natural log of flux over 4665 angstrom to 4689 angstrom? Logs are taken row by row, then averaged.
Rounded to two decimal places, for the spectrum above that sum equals 3.81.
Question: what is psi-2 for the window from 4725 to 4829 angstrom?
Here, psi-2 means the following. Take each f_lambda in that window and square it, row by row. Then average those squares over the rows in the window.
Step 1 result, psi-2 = 44.0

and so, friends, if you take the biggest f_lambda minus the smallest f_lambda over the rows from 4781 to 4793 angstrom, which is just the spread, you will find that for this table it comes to 0.66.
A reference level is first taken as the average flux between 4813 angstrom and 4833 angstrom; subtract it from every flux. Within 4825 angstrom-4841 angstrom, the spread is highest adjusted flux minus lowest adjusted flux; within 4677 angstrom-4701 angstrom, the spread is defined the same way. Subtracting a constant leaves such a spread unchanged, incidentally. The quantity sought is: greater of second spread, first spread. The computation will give 0.68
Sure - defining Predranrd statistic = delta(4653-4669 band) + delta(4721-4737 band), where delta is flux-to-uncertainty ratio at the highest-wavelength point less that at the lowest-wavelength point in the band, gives 1.2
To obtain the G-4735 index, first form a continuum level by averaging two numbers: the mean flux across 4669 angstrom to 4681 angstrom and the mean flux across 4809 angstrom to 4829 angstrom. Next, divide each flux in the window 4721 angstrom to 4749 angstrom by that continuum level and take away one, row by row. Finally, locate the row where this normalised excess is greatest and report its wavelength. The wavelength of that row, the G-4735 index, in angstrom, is 4735.0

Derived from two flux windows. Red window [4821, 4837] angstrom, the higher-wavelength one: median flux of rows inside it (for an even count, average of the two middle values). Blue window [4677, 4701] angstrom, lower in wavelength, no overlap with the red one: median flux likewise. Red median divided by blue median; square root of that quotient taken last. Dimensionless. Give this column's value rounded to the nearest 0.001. 1.032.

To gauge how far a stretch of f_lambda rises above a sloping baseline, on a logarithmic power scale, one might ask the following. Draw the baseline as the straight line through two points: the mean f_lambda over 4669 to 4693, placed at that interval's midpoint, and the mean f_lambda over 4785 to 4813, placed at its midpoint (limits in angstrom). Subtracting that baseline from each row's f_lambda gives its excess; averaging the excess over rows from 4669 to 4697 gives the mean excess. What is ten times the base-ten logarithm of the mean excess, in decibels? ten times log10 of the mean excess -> -15.1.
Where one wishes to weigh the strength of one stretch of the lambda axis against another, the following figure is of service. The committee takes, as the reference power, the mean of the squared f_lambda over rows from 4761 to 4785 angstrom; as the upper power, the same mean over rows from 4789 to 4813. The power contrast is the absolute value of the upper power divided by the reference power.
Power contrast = 0.90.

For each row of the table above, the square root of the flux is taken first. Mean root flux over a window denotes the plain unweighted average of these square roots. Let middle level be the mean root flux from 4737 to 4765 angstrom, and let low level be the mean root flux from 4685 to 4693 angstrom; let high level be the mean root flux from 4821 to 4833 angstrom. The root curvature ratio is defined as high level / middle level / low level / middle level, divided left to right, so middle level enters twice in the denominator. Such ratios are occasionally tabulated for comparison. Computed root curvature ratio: 0.1551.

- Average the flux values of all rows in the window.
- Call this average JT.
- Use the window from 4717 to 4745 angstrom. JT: 6.64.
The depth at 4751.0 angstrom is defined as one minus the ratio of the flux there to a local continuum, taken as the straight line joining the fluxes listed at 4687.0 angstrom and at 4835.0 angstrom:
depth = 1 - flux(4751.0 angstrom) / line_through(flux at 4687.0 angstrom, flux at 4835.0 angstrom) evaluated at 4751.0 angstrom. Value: -0.04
